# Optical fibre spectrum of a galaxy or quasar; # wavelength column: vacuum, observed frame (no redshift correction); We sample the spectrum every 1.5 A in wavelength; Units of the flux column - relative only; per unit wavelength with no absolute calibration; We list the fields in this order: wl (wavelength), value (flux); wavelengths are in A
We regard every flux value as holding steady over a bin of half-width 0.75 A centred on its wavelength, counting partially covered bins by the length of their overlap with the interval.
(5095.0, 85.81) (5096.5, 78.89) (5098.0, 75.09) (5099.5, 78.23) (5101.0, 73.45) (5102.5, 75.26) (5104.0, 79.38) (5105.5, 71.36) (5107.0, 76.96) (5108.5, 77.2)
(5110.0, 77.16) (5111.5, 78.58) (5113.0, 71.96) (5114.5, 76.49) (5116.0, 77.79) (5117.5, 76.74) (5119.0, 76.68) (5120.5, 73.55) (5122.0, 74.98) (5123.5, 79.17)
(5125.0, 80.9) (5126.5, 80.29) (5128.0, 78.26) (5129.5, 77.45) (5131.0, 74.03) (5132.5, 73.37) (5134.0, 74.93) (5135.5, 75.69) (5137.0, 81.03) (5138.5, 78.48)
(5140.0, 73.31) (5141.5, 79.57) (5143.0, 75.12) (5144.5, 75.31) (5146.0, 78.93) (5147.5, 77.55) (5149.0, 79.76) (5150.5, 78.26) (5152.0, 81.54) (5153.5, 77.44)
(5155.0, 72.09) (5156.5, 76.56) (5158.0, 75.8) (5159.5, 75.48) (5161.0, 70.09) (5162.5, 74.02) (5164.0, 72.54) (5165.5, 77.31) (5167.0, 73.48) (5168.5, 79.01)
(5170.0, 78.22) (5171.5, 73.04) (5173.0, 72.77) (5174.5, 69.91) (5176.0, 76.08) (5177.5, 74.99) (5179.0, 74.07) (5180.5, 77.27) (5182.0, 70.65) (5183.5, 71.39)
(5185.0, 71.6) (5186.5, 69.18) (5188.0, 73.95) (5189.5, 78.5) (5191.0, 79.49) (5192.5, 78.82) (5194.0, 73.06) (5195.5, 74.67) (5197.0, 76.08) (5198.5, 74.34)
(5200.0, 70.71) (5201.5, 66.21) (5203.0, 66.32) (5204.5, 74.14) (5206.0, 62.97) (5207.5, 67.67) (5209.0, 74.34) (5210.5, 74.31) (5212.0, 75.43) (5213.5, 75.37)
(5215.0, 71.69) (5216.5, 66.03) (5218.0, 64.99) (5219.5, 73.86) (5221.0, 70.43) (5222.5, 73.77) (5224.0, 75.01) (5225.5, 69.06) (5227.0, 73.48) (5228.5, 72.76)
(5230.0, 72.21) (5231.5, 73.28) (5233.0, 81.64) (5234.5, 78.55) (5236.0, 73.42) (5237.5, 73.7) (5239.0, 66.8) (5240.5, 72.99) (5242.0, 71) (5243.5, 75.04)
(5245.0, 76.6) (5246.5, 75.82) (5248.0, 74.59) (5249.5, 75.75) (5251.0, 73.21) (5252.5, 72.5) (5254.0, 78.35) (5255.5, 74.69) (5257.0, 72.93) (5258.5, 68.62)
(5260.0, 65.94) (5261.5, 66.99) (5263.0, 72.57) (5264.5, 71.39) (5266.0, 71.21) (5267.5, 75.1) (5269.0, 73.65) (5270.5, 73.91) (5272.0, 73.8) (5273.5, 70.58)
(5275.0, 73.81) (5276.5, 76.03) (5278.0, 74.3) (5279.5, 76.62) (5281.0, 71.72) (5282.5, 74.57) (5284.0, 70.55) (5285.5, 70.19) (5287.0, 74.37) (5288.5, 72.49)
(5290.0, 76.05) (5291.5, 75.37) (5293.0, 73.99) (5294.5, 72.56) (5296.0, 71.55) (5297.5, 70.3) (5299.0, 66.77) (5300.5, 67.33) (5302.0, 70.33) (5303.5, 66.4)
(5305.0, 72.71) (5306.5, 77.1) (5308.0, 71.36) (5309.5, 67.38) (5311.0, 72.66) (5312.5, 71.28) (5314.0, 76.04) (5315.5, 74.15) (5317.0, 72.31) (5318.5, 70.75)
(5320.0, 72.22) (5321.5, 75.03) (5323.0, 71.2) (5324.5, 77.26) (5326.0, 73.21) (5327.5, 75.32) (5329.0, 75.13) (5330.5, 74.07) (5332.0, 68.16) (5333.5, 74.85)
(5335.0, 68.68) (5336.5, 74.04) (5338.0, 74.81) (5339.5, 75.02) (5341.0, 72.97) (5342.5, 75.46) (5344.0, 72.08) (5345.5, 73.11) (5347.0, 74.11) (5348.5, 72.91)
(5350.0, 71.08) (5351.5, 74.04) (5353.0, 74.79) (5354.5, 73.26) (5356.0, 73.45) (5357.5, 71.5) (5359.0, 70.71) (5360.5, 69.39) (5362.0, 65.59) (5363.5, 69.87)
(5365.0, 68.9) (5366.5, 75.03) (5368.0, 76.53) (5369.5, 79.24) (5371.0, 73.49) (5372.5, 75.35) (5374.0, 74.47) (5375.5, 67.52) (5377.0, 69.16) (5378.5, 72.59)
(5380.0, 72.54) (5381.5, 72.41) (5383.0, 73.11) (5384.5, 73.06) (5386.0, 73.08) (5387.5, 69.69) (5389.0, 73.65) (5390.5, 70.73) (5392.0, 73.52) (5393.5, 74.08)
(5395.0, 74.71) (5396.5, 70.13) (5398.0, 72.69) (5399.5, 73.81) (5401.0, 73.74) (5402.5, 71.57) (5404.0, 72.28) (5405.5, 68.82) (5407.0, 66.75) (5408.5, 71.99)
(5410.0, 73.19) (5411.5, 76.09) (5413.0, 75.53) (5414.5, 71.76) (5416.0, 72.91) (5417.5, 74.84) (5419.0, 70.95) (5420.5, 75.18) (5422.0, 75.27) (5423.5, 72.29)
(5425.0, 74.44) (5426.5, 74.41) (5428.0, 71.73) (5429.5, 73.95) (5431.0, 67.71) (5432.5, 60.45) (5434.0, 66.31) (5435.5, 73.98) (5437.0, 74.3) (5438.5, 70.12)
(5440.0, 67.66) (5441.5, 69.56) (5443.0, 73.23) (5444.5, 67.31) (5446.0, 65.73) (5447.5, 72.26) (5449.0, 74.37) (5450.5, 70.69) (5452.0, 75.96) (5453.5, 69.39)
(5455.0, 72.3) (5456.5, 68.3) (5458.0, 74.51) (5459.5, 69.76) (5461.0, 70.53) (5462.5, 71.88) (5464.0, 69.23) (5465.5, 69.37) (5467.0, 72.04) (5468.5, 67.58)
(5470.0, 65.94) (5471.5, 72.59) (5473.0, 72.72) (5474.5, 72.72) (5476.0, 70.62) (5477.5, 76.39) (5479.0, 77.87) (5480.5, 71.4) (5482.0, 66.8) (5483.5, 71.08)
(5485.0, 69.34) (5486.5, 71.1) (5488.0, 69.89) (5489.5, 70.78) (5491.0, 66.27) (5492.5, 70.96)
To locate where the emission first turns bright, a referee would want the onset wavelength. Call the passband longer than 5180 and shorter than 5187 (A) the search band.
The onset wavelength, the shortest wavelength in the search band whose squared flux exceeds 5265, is 5180.5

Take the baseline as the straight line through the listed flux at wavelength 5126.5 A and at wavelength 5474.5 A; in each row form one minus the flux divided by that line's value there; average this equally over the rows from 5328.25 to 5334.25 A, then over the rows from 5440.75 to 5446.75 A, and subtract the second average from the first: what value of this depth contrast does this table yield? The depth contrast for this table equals -0.024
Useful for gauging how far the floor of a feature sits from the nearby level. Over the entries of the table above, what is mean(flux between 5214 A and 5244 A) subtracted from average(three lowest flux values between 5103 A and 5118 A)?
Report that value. 1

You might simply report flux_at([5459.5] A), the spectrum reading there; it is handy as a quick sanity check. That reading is 69.76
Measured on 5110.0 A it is 77.16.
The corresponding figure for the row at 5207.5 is 67.67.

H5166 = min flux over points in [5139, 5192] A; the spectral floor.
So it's 69.18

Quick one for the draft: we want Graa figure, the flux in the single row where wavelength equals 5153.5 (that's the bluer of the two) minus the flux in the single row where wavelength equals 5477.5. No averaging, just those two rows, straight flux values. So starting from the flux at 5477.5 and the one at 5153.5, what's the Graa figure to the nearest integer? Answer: 1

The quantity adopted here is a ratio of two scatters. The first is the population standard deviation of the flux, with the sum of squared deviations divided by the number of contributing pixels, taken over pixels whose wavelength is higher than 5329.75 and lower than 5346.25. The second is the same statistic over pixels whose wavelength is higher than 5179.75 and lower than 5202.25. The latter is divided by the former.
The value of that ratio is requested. 1.57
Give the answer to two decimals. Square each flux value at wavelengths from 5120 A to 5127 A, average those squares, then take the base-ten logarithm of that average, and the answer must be 3.78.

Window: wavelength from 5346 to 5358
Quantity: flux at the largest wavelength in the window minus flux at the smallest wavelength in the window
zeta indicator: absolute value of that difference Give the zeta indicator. 2.6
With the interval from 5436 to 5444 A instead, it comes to 1.1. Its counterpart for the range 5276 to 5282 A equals 4.3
